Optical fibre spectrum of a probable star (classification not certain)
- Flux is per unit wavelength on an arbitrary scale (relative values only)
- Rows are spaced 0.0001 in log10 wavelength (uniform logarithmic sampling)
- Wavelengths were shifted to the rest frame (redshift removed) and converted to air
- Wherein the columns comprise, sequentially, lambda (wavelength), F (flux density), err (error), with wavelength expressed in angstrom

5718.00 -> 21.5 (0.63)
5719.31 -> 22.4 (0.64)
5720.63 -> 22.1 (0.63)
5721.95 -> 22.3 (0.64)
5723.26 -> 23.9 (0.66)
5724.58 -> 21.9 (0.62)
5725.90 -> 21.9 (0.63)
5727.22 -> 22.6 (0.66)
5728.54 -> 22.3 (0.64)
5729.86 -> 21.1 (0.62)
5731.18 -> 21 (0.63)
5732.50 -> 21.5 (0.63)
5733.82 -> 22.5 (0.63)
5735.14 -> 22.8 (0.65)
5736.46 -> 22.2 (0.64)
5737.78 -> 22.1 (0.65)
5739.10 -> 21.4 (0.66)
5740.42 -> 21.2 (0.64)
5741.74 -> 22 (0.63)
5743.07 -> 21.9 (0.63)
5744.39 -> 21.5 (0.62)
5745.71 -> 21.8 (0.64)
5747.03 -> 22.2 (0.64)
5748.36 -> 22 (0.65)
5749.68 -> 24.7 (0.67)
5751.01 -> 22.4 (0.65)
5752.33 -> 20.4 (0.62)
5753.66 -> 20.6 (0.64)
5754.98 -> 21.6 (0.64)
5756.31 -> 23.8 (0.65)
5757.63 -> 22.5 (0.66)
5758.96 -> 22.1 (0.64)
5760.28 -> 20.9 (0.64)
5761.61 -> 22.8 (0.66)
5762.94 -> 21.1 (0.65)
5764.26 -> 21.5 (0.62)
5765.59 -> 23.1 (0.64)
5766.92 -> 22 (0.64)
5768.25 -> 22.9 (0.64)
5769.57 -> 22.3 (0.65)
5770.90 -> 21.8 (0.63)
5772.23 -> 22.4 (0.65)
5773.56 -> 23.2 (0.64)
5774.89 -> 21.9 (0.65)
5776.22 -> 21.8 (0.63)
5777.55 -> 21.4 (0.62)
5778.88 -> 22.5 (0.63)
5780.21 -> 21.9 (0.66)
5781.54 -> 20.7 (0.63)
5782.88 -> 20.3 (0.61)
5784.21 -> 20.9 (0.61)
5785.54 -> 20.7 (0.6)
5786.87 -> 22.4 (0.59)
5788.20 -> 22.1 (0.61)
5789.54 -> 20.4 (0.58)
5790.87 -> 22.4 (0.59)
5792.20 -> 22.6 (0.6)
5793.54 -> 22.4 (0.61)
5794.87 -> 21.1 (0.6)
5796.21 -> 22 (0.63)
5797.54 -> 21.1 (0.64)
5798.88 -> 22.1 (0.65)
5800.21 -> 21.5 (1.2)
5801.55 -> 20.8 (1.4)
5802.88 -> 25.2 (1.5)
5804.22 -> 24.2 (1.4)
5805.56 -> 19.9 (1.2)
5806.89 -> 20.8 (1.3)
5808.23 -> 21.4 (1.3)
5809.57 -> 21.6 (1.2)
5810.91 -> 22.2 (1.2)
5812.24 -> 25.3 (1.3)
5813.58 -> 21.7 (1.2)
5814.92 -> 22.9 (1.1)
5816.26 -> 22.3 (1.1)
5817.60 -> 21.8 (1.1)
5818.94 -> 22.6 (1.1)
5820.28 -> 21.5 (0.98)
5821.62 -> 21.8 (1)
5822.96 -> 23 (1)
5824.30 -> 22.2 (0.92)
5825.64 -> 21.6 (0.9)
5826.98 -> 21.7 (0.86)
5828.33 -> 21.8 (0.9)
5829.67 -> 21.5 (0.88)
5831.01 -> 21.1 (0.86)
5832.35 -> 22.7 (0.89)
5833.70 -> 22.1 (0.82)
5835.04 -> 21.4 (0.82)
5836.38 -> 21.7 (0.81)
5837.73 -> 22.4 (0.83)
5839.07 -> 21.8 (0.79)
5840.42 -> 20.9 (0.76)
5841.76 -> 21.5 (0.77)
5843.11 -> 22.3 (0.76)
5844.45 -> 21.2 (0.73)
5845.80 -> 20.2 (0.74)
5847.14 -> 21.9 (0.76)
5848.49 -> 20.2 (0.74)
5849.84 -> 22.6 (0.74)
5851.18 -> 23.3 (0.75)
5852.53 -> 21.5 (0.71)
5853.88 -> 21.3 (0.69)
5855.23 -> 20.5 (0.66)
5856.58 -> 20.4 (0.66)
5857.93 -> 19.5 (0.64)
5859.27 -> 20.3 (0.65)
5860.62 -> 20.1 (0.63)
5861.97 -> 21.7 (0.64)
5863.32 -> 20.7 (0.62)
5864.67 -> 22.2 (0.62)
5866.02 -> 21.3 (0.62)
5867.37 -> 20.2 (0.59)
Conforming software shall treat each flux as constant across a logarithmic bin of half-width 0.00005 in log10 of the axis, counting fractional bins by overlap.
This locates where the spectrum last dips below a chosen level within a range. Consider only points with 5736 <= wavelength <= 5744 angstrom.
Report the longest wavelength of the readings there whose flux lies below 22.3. 5743.07 angstrom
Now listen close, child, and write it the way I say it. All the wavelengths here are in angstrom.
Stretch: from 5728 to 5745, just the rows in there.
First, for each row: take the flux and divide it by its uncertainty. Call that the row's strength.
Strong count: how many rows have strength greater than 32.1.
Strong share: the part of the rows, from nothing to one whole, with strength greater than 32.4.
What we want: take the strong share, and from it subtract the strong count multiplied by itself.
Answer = -168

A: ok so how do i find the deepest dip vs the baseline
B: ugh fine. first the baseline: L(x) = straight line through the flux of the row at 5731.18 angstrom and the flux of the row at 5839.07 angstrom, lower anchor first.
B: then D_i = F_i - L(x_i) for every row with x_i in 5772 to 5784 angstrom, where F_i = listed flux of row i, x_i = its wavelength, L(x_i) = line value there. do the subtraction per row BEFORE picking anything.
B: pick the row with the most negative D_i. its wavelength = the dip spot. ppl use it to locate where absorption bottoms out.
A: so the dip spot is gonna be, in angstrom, 5782.88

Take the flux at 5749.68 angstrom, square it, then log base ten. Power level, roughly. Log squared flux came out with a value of 2.79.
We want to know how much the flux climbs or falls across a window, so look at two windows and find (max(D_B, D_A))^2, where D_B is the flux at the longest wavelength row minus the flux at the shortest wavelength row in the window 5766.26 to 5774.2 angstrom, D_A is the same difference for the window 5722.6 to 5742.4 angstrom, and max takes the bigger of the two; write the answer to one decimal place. 1.4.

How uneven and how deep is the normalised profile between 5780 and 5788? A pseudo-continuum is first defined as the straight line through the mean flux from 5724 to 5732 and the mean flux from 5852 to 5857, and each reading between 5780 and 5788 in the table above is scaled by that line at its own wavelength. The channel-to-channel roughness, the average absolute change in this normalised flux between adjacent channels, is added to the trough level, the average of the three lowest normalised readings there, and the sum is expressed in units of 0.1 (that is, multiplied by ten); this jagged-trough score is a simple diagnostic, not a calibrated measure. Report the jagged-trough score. 10.0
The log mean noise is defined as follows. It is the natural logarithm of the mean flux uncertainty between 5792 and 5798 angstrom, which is -0.48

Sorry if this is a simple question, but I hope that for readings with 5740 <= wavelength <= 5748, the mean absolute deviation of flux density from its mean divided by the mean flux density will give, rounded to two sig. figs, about 0.013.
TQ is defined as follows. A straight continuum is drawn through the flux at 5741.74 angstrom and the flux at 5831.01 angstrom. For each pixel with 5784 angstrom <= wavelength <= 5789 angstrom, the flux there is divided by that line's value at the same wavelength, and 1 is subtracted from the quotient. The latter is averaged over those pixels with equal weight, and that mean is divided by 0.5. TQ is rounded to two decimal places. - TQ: 0.00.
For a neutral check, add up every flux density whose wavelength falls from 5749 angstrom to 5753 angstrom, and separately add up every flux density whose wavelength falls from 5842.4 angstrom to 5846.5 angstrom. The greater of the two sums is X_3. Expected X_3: 67.5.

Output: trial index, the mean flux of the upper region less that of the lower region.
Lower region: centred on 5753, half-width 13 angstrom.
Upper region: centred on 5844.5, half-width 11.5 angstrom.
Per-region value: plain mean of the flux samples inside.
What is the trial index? -0.43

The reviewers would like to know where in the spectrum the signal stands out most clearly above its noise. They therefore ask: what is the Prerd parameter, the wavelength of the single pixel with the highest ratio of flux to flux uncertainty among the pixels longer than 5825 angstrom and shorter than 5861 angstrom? 5860.62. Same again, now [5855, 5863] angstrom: 5861.97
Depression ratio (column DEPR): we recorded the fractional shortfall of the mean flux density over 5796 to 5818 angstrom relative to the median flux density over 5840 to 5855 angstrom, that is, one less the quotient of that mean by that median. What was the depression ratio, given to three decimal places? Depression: -0.031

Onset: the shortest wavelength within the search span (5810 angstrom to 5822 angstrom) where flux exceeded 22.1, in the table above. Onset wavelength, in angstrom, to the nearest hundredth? 5810.91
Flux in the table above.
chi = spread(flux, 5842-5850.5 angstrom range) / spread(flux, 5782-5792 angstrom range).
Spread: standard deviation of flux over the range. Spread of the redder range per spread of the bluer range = 1.1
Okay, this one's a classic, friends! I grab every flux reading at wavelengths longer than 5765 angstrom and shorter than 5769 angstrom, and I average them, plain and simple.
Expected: 22.67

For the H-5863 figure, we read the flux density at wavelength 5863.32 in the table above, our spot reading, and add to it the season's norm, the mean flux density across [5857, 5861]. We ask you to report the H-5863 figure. 40.7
